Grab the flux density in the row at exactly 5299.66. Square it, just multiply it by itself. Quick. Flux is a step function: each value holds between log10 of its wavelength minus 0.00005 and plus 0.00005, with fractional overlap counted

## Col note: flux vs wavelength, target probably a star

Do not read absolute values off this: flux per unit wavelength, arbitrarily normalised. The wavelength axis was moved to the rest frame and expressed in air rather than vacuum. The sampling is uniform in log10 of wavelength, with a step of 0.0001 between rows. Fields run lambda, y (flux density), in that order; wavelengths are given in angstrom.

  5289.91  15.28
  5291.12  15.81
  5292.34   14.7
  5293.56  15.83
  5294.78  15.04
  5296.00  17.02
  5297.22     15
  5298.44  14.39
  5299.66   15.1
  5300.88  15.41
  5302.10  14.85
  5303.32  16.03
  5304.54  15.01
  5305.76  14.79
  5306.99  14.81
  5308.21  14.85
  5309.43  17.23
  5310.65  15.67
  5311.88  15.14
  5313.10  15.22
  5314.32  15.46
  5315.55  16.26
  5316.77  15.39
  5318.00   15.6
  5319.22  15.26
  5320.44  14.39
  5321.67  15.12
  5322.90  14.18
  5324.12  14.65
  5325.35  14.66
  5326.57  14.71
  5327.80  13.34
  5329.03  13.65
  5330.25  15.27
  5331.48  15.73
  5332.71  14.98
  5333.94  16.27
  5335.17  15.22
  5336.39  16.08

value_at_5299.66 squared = 228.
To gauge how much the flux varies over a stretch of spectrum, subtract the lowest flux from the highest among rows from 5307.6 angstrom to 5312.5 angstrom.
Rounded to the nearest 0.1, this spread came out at 2.4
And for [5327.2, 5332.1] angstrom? 2.4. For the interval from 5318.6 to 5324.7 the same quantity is 1.1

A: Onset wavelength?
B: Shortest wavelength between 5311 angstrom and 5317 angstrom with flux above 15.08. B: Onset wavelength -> 5311.88 angstrom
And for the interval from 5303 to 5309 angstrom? 5303.32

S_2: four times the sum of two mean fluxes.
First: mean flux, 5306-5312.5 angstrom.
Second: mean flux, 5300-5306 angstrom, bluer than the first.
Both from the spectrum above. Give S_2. 123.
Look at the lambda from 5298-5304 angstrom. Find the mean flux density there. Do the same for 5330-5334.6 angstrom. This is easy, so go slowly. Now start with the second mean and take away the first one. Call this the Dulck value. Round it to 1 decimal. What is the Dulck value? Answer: 0.4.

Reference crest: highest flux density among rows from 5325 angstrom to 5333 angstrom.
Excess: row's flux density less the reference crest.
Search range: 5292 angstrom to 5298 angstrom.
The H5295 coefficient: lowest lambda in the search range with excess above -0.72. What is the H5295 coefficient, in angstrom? 5293.56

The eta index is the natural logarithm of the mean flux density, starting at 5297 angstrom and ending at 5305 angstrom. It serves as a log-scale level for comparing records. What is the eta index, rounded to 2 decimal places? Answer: 2.72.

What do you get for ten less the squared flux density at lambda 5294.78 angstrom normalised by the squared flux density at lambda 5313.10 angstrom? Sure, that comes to 9.02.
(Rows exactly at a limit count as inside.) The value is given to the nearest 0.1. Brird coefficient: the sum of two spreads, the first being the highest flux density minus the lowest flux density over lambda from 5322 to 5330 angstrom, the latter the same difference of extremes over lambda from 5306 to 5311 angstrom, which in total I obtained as 3.8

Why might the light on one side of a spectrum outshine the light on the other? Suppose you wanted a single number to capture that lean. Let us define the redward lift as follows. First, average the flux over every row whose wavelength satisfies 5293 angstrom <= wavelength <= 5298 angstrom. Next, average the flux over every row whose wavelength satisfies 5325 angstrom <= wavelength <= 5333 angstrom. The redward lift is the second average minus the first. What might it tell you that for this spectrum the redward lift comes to -1.1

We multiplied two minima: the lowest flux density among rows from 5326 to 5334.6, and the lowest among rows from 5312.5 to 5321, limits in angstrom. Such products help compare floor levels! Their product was 192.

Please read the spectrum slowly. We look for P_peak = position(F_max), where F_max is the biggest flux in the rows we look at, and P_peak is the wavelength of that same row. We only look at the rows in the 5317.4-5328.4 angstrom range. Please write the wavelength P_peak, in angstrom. 5318.00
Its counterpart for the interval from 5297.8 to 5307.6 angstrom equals 5303.32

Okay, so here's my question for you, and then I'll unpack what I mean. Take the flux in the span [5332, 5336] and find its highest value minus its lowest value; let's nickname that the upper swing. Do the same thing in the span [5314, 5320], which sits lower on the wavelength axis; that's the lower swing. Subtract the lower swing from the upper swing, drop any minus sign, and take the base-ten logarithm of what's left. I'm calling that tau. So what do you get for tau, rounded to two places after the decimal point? -0.54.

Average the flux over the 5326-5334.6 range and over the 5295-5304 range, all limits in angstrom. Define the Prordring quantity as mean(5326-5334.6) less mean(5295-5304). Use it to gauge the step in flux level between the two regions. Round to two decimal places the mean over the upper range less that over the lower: -0.55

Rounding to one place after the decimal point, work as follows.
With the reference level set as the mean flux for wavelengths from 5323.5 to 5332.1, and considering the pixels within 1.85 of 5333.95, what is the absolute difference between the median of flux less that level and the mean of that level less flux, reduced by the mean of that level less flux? 2.5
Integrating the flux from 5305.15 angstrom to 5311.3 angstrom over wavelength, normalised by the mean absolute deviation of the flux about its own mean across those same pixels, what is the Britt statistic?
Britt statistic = 121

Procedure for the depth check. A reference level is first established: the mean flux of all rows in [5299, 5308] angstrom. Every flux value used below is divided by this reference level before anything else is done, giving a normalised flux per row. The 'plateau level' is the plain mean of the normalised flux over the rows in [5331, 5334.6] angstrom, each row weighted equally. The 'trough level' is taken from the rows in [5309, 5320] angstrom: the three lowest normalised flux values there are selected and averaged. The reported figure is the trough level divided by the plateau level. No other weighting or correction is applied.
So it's 0.97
